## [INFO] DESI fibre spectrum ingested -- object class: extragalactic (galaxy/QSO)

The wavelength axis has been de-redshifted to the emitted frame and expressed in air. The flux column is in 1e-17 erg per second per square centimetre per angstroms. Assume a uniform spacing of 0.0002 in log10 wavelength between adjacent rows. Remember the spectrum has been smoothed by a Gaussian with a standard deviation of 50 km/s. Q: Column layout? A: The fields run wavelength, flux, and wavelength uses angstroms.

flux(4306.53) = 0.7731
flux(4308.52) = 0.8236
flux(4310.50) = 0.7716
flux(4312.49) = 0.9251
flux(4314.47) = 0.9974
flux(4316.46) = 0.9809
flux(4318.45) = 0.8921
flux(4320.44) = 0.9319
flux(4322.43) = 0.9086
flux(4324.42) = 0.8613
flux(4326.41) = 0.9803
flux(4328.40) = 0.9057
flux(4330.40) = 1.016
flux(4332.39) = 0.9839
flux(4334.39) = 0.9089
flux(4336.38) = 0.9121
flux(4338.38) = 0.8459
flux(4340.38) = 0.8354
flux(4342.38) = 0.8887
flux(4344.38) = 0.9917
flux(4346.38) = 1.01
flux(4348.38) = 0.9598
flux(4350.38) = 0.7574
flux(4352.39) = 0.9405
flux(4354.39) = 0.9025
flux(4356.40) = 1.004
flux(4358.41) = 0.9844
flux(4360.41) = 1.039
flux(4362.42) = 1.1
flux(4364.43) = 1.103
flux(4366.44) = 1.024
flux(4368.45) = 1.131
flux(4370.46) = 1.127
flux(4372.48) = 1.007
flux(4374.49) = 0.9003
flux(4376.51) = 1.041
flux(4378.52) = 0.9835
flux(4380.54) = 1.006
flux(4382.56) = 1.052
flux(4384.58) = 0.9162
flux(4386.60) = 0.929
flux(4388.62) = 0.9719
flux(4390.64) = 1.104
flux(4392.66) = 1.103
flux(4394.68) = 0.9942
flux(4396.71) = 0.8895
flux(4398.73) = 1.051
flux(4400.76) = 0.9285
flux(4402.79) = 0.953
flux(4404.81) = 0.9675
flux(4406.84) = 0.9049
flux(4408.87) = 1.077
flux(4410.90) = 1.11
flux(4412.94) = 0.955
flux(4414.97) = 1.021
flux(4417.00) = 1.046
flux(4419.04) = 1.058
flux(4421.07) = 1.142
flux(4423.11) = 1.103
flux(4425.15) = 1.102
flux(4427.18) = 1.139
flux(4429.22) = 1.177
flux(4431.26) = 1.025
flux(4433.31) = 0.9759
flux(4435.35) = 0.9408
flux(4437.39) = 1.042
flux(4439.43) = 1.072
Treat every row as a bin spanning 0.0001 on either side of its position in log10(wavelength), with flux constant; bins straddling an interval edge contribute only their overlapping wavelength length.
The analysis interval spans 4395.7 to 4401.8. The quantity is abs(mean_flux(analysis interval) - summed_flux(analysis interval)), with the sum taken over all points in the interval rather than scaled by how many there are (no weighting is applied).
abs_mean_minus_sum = 1.91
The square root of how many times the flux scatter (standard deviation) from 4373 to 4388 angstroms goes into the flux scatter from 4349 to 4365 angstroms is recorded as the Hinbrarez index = 1.4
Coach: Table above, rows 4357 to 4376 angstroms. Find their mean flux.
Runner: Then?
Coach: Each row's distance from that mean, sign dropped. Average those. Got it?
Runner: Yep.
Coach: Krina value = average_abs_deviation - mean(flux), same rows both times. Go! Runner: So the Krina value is -0.98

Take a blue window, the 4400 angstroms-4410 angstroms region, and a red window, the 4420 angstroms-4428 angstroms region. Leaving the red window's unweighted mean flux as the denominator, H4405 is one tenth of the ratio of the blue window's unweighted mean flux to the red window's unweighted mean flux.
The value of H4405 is 0.086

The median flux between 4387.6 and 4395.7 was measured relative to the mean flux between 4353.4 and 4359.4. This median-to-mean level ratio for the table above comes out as 1.09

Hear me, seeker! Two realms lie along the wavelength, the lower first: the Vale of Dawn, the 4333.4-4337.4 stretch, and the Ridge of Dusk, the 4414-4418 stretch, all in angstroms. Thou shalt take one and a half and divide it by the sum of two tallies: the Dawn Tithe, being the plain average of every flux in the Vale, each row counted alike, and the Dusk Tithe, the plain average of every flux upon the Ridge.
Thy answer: 0.77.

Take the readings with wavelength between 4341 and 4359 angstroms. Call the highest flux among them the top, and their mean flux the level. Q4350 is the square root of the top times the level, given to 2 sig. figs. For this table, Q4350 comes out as 0.97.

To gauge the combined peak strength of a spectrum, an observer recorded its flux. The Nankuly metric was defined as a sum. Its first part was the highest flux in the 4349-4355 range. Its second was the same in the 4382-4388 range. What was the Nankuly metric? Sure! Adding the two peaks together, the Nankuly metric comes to 1.99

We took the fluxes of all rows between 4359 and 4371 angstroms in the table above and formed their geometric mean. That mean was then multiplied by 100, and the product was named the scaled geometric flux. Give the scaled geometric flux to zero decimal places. 109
